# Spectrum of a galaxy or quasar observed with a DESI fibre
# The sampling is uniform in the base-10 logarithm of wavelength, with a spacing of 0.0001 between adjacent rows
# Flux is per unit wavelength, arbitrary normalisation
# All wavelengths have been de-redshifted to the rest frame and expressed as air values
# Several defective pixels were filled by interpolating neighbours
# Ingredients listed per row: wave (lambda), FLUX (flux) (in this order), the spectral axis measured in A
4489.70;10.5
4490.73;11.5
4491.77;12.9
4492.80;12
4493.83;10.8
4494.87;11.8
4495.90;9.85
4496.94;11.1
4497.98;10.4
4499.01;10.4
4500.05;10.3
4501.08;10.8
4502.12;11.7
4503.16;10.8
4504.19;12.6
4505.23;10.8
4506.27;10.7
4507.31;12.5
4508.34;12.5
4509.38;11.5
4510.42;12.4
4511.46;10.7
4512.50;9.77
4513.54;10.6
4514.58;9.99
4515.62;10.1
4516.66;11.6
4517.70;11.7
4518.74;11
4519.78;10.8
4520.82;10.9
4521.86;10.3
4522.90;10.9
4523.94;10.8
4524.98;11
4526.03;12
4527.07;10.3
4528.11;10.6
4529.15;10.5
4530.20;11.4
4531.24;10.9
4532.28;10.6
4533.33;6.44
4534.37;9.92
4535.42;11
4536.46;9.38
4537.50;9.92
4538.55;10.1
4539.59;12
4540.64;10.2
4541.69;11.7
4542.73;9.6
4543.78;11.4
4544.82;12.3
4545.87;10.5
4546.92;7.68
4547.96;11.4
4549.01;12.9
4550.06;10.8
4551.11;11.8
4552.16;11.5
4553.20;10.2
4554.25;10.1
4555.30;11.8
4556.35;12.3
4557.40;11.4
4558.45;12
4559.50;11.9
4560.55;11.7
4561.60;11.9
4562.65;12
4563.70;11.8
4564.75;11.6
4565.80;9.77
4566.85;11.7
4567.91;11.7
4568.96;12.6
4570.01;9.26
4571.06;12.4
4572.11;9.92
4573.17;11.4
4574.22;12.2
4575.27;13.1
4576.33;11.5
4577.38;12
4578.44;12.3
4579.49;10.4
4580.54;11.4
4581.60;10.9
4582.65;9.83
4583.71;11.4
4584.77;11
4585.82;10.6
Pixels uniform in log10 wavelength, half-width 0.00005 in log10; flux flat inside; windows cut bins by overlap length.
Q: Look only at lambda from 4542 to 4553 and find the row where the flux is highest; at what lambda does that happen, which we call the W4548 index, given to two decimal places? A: 4549.01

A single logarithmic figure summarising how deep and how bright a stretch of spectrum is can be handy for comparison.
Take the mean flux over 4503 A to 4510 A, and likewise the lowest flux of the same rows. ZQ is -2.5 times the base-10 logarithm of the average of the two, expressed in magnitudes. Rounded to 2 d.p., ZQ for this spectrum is -2.62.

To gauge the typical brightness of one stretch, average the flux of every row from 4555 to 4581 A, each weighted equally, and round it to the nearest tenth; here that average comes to 11.6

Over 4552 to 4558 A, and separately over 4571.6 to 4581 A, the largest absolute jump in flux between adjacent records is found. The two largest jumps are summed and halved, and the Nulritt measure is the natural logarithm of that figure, 0.59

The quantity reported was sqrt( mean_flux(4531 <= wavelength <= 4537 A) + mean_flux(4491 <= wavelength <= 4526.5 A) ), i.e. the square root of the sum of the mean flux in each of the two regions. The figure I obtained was 4.56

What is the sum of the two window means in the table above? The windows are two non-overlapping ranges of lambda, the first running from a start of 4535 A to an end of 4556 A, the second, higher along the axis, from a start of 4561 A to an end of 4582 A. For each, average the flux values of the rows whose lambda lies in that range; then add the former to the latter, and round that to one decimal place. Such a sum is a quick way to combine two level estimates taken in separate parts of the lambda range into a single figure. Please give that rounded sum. 22.3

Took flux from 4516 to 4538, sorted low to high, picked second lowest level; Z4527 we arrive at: 9.38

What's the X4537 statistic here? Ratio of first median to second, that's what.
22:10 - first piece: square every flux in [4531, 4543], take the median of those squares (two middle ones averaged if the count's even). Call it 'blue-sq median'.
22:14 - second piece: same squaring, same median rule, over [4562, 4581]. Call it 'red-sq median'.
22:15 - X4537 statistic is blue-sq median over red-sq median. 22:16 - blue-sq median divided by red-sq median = 0.75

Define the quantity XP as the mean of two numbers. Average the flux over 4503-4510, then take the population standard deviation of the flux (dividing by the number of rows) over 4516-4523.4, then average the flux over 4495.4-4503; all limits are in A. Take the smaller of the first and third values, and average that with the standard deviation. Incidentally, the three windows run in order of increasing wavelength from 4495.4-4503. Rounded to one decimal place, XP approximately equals 5.5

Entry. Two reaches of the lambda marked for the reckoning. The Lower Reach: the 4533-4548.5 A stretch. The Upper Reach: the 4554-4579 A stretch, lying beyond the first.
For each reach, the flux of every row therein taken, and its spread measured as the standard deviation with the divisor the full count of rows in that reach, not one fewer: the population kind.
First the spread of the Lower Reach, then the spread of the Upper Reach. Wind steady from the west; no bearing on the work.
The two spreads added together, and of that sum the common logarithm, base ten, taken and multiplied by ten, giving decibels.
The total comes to 3.9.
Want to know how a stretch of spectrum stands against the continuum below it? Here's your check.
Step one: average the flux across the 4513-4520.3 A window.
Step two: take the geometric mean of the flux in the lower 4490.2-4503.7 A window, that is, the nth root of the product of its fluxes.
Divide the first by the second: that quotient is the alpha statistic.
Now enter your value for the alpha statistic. 0.98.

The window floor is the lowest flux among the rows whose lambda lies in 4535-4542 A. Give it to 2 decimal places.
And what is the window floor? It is 9.38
